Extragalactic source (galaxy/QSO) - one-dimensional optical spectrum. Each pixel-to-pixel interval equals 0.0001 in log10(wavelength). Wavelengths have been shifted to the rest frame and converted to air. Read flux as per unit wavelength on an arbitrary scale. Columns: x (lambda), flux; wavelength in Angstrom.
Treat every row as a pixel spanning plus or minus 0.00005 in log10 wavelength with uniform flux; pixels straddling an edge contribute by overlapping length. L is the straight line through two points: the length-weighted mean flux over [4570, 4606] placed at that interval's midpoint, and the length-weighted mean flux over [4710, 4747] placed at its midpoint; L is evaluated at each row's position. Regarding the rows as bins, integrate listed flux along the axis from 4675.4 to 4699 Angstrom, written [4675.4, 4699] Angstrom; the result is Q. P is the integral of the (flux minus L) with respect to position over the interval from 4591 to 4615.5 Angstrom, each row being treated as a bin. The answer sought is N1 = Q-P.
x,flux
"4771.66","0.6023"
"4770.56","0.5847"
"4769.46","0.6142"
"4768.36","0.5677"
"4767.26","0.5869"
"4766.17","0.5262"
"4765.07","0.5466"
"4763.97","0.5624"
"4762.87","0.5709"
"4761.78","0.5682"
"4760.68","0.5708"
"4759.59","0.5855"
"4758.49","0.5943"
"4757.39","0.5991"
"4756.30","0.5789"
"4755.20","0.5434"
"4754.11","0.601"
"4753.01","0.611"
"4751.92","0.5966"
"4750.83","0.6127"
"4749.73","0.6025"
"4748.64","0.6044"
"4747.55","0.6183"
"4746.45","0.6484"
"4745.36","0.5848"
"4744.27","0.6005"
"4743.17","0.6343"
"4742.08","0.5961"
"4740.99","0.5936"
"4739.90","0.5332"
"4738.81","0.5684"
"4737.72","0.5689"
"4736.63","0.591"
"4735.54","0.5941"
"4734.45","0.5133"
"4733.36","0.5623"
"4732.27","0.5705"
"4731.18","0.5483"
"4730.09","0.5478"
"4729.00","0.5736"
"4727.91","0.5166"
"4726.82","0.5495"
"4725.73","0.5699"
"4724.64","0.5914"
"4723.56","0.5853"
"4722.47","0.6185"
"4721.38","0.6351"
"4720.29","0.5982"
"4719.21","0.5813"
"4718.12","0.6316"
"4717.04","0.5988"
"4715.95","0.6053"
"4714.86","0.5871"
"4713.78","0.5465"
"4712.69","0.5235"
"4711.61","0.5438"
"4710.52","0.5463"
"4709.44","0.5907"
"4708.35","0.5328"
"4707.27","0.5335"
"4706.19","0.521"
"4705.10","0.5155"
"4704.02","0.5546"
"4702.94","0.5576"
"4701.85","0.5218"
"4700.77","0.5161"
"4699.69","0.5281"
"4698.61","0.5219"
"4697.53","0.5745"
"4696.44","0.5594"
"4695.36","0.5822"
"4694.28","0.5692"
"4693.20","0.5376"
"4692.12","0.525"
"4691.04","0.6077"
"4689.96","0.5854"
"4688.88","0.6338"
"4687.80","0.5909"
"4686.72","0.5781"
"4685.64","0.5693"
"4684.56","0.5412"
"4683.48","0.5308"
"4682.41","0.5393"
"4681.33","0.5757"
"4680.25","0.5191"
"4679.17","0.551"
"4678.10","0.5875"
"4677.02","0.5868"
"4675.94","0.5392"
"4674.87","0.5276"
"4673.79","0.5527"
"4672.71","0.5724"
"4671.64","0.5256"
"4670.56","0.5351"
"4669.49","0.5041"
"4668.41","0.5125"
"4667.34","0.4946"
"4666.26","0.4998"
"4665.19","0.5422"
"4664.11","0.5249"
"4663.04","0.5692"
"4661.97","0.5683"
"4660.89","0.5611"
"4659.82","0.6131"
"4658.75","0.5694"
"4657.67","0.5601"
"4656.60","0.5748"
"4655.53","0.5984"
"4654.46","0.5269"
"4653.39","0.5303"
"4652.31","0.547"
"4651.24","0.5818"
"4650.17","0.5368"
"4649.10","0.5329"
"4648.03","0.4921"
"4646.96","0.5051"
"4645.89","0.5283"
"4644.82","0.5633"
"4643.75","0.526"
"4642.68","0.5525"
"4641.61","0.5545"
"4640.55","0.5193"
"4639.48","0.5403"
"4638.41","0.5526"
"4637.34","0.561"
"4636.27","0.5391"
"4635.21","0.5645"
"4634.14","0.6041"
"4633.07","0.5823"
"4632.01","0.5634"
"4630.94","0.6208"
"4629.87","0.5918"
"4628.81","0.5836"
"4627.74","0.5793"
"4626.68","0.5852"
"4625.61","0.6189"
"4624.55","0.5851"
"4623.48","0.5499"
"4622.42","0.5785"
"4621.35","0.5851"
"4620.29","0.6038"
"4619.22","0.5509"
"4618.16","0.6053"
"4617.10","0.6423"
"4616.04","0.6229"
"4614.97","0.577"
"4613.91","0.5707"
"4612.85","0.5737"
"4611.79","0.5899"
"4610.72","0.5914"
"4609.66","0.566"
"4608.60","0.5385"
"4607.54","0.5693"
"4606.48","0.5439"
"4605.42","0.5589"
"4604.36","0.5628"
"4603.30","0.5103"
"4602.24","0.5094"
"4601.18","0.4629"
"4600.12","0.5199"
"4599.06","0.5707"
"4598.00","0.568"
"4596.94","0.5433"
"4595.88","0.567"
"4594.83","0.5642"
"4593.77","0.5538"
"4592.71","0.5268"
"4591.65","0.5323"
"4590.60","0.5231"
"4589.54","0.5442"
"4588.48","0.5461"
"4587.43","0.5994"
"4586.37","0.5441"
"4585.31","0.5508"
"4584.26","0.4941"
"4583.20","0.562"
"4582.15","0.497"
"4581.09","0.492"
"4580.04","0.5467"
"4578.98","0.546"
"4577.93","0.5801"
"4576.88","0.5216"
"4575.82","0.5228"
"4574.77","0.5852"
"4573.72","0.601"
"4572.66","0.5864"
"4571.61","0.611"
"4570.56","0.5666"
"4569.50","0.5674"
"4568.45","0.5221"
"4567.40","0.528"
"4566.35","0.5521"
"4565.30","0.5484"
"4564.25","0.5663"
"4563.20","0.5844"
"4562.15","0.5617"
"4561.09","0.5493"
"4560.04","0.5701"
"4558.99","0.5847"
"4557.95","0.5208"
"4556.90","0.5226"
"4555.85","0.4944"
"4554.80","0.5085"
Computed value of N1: 13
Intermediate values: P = 0.03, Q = 13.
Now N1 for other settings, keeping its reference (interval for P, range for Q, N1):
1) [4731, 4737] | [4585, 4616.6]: 18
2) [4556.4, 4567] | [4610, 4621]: 6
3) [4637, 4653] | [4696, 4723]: 15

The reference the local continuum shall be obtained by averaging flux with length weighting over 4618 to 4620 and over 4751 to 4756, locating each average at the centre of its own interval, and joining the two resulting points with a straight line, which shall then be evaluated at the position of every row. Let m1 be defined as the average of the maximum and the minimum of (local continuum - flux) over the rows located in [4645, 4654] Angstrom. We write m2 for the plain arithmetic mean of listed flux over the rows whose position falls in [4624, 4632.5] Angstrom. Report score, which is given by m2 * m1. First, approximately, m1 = 0.042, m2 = 0.591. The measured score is 0.025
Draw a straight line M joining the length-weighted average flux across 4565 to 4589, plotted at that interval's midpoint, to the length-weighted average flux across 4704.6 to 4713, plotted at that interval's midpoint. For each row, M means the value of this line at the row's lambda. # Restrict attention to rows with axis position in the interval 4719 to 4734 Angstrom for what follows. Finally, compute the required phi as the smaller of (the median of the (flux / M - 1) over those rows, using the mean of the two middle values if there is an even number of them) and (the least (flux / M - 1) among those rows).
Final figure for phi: -0.038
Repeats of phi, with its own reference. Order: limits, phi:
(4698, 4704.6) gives -0.044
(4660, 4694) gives -0.089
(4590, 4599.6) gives -0.049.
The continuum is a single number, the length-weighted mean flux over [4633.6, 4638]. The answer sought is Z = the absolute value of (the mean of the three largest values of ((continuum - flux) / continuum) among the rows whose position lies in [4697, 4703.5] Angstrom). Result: 0.082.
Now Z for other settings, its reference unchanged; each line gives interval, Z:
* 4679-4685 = 0.065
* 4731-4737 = 0.044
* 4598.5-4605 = 0.127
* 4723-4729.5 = 0.037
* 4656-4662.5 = 0.006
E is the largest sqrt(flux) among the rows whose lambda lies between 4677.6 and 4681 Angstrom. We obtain 0.766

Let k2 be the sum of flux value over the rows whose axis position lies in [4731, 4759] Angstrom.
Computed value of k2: 15.3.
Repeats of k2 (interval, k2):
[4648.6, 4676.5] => 14.2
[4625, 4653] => 14.5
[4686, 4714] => 14.4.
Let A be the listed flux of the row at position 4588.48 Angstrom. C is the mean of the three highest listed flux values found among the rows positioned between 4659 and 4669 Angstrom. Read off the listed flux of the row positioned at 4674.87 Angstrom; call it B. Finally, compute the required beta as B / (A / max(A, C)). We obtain 0.564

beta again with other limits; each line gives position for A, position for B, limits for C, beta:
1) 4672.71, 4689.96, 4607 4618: 0.633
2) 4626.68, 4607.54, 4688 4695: 0.592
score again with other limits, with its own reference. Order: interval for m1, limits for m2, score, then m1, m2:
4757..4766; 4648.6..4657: 0.010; 0.018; 0.554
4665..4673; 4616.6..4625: 0.028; 0.047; 0.588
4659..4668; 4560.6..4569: 0.014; 0.026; 0.552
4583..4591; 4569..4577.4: 0.014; 0.025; 0.570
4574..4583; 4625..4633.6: 0.019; 0.032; 0.591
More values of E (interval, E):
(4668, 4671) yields 0.732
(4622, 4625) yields 0.765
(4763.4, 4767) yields 0.750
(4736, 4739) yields 0.769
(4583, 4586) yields 0.750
